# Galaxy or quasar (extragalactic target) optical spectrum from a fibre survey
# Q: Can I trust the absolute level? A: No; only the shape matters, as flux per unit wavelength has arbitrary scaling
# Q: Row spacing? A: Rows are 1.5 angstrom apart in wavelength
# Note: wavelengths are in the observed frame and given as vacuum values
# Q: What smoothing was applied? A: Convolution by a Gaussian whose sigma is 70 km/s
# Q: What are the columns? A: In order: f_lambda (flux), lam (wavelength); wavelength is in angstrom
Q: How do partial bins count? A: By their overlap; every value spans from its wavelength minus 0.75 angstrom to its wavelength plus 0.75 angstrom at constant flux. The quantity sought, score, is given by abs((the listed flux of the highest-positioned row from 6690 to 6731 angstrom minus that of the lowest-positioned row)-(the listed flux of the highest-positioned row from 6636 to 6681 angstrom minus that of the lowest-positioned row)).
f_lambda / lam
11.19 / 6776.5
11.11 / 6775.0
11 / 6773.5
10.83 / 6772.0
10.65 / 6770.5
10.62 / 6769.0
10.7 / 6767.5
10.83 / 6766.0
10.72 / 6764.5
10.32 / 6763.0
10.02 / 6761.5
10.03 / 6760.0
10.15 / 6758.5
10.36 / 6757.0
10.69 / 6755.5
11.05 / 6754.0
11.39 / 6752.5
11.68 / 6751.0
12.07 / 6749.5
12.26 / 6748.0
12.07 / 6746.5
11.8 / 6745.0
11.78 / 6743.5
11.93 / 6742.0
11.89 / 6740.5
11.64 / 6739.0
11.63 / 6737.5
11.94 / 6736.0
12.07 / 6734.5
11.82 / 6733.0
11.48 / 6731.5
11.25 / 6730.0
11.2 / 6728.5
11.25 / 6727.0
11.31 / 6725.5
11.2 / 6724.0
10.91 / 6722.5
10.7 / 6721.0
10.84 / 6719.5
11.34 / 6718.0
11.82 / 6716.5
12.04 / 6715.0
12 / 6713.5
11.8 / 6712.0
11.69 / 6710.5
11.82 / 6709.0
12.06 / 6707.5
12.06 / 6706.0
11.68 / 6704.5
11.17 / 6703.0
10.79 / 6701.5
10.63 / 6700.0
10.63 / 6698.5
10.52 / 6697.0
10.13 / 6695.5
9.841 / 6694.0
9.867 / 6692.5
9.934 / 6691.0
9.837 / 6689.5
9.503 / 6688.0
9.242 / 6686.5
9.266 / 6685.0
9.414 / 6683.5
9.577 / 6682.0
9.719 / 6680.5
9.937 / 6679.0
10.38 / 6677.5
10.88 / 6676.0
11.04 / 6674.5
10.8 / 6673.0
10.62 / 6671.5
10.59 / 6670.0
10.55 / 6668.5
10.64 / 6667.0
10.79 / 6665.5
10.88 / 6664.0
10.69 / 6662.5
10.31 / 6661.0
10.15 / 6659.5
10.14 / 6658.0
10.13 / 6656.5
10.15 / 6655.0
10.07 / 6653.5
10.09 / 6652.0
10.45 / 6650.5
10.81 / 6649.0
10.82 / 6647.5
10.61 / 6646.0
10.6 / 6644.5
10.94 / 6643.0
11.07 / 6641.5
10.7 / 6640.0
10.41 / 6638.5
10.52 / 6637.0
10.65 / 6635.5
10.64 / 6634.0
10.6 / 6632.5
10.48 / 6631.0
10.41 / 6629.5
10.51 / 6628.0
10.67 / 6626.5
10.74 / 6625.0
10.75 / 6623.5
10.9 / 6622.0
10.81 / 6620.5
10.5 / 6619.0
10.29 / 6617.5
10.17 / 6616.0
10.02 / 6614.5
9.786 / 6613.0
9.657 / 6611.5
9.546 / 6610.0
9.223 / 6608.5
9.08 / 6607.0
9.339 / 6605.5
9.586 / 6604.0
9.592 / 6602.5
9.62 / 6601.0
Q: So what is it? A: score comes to 2.1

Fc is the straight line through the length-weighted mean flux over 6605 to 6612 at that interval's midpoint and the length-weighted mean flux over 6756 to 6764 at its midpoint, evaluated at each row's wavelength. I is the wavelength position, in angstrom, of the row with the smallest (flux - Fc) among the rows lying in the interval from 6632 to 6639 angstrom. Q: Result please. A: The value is 6638.5 angstrom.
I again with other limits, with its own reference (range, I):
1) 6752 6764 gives 6761.5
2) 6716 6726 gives 6721.0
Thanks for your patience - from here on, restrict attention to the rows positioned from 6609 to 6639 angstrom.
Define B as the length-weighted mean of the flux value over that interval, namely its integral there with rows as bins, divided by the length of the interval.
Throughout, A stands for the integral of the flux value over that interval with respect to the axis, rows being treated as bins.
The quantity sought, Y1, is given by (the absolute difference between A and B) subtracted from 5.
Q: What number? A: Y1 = -296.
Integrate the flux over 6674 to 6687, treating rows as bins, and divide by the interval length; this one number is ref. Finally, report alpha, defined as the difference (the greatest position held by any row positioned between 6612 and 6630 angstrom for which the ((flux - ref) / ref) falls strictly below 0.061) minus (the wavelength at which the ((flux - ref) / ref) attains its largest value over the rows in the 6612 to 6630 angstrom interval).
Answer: 7.5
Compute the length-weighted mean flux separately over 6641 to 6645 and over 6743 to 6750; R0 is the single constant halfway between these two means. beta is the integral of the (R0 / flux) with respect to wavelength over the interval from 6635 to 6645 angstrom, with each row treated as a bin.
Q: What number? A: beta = 10.7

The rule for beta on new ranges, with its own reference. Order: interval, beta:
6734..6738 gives 3.9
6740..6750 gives 9.6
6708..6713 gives 4.8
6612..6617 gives 5.7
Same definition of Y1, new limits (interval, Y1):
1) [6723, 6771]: -524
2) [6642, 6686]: -441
